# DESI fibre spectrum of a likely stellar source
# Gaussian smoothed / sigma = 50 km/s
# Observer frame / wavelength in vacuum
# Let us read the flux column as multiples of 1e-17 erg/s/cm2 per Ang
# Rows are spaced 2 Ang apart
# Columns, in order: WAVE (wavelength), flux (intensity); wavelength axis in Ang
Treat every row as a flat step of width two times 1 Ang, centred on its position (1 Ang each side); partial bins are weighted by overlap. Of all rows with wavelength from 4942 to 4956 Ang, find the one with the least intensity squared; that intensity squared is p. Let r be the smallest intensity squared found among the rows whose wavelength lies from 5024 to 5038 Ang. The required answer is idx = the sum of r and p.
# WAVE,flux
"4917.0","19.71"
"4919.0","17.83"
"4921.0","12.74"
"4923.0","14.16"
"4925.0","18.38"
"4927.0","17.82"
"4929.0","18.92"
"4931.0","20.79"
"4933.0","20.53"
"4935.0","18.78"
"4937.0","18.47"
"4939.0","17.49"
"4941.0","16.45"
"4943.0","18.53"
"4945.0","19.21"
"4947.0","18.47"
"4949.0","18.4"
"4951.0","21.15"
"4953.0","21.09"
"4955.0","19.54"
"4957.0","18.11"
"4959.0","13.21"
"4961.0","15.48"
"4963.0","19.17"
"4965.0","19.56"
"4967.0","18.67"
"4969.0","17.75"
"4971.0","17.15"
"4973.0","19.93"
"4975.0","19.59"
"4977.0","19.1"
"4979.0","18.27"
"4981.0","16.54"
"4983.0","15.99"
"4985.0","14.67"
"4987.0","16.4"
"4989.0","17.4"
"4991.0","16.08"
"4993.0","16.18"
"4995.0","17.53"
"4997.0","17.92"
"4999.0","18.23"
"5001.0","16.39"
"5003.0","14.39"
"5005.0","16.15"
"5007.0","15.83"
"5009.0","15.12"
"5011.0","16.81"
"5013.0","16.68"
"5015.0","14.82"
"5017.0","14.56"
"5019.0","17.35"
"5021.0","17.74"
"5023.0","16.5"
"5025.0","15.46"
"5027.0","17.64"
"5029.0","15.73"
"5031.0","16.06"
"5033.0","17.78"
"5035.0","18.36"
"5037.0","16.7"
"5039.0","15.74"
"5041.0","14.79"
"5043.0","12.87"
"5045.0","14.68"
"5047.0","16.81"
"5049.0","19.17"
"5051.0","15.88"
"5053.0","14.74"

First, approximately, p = 339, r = 239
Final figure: 578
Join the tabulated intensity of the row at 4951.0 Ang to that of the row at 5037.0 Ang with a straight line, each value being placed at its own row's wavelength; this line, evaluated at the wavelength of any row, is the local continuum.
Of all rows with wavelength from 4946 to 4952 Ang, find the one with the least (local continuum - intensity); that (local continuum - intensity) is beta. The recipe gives 0.0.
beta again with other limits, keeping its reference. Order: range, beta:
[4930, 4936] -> 1.4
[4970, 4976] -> 0.1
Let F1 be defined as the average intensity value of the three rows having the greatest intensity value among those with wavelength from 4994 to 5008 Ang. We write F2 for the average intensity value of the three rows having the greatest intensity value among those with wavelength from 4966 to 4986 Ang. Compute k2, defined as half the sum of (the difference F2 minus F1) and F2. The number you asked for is 10.6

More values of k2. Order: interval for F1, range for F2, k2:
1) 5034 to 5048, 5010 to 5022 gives 8.7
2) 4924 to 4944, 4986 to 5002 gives 7.9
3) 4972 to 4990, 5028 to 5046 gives 7.8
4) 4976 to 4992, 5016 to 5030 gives 8.4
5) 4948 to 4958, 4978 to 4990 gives 7.1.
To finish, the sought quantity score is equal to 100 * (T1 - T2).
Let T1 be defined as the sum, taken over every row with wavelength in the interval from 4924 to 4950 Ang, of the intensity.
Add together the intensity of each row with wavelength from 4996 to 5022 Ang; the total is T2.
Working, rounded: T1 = 242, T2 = 212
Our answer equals 3025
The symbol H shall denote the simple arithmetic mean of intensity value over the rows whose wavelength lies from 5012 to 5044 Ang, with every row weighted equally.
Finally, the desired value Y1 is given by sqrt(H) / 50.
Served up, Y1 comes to 0.080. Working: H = 16.2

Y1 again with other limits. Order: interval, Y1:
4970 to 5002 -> 0.083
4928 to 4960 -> 0.086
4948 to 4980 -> 0.086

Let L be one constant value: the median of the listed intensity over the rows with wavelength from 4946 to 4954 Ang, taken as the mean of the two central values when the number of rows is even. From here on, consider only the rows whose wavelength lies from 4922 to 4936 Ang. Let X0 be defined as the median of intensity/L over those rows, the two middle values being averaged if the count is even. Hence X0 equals 0.95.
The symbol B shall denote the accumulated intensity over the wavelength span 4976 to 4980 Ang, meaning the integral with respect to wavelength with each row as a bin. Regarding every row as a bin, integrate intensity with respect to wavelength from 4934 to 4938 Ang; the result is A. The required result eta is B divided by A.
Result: 1.00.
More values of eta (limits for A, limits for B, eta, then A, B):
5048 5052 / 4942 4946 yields 1.08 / 70.1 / 75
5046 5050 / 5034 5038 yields 0.97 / 72.0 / 70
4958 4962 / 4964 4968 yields 1.33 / 57.4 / 76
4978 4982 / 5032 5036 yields 1.04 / 69.6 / 72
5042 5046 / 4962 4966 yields 1.41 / 55.1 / 77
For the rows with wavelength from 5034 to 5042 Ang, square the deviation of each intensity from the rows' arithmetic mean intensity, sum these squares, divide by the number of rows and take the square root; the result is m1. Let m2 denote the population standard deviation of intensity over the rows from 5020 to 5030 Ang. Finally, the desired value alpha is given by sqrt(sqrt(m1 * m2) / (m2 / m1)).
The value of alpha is 1.25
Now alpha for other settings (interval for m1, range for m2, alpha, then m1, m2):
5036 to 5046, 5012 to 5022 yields 1.12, 1.3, 1.30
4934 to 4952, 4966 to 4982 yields 1.11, 1.2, 1.11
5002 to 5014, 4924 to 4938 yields 0.88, 0.9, 1.04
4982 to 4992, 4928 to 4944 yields 0.84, 0.9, 1.34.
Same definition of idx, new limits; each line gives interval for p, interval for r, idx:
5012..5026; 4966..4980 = 506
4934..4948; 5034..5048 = 436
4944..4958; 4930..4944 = 599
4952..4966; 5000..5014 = 382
